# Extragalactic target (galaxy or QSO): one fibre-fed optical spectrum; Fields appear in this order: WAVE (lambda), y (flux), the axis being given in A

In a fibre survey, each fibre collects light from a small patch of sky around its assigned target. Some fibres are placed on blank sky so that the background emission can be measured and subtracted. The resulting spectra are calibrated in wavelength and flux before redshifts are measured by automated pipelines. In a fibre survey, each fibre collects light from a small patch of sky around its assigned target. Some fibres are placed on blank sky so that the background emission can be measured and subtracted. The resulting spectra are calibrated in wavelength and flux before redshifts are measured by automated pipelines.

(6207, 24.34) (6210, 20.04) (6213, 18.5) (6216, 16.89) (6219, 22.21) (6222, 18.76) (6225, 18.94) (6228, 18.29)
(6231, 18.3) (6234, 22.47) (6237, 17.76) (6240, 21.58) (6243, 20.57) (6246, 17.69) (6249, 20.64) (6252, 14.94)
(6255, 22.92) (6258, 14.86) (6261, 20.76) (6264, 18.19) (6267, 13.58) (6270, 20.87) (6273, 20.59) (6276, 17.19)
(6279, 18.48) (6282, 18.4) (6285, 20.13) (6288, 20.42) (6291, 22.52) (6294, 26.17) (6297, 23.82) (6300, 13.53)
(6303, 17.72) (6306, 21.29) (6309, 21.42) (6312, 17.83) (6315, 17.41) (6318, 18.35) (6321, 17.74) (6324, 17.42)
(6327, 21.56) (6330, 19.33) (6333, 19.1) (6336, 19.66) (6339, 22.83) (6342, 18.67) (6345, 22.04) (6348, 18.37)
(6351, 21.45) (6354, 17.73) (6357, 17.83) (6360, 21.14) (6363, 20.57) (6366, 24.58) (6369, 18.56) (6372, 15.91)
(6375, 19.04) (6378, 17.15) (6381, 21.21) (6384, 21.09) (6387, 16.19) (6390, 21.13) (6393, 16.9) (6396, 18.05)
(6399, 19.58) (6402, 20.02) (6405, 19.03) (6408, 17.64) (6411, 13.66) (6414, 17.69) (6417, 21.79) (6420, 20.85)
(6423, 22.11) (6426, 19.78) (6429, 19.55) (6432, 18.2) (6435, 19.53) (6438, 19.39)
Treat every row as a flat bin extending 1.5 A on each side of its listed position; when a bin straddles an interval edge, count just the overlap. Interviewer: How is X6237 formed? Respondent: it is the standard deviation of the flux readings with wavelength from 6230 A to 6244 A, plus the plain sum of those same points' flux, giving 103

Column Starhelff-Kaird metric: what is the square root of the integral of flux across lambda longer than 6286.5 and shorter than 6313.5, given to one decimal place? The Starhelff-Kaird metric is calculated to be 23.5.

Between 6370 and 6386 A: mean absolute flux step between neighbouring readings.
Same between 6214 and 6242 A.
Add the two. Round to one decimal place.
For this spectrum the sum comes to 5.1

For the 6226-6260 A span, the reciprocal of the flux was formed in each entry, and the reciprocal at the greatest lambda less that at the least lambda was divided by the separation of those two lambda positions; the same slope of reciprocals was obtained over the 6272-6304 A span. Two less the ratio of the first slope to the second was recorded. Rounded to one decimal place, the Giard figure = 0.4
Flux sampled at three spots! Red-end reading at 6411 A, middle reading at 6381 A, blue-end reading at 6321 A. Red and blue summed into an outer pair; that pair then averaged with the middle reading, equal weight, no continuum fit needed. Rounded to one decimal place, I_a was 26.3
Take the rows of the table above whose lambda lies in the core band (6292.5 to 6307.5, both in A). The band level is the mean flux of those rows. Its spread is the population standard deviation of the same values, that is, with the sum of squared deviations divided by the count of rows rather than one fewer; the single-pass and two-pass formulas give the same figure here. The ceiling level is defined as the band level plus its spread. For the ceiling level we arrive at 25.0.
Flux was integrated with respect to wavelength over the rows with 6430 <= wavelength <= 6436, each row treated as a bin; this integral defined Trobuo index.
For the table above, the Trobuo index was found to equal 113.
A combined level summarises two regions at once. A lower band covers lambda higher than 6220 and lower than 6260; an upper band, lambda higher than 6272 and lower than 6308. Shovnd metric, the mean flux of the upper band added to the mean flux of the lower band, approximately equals 39.1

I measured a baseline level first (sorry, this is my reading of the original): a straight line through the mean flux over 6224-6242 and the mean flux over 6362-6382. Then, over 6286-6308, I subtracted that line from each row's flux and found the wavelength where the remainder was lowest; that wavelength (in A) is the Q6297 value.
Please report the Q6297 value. 6300 A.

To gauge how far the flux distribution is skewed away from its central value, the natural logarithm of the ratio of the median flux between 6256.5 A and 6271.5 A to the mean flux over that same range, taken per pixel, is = 0.030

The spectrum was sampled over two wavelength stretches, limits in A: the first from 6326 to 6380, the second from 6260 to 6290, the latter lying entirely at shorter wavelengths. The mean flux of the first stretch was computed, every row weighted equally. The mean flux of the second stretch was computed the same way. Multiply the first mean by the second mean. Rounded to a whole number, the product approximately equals 373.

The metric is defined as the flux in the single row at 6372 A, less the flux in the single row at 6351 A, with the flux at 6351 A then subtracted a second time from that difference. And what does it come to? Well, -27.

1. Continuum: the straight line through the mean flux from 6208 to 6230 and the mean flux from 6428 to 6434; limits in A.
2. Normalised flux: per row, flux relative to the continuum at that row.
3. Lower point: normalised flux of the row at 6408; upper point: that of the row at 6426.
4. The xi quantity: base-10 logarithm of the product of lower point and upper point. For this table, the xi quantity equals -0.01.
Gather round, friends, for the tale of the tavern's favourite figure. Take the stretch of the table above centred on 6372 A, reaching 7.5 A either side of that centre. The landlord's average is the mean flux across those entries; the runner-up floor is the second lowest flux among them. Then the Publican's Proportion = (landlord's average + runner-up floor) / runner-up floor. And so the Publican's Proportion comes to 2.11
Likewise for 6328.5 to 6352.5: 2.08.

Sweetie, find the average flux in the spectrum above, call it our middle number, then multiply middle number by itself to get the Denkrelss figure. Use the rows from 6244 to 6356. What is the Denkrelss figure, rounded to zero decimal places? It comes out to 374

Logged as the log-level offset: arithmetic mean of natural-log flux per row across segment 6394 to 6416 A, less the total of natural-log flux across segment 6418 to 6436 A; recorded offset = -15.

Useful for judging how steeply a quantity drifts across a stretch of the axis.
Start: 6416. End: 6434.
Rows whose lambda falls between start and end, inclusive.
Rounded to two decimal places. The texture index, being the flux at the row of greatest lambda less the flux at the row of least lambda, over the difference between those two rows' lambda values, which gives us -0.24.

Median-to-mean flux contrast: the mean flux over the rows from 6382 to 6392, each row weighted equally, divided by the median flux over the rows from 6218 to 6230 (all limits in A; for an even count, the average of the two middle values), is 1.03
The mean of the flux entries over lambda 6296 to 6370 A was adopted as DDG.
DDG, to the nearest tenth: 19.6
